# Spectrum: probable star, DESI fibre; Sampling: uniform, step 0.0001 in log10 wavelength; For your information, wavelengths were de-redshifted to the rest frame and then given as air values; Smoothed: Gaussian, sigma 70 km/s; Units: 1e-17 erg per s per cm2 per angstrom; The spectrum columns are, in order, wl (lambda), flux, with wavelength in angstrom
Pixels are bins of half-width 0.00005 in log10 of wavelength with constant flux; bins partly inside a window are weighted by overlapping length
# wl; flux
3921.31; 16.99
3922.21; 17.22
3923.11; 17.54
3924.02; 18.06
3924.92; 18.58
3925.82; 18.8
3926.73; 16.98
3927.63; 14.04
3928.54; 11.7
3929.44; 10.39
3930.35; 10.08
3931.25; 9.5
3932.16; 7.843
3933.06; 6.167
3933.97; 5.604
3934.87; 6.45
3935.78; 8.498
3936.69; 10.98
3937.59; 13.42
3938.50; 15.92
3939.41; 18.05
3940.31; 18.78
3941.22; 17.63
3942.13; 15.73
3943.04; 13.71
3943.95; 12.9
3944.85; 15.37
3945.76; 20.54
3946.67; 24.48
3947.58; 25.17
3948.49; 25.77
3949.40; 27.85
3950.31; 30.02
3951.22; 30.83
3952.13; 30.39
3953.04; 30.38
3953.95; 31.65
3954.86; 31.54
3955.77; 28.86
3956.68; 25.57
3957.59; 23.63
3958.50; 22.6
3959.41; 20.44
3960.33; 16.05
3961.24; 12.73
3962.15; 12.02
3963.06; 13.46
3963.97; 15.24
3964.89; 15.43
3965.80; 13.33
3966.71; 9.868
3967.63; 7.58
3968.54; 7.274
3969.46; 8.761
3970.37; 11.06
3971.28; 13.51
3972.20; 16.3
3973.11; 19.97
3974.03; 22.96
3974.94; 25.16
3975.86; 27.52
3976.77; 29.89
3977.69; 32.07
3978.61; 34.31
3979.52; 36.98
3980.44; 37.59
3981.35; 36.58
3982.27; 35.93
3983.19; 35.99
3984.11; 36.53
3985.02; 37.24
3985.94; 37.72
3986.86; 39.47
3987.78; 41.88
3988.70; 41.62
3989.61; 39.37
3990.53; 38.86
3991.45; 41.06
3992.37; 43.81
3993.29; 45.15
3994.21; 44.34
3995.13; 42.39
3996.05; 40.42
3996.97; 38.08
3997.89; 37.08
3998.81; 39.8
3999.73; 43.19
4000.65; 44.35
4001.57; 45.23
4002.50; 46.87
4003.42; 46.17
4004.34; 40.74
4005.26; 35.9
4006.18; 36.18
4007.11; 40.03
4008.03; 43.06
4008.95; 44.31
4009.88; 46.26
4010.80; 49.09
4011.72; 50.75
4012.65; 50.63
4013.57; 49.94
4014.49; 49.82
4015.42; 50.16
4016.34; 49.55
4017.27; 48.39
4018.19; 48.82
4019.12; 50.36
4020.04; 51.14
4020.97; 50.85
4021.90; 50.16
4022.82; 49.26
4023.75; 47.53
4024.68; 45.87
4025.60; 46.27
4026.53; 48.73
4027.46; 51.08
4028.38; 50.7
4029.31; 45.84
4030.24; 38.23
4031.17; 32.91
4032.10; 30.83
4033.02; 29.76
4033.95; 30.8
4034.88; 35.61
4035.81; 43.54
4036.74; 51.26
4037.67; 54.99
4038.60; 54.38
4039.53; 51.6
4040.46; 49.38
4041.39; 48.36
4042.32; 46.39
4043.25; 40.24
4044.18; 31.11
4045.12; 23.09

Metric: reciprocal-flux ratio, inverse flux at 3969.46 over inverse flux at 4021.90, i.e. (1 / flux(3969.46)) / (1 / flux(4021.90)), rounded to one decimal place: 5.7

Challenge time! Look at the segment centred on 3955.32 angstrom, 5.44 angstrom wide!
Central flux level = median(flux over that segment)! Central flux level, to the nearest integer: 30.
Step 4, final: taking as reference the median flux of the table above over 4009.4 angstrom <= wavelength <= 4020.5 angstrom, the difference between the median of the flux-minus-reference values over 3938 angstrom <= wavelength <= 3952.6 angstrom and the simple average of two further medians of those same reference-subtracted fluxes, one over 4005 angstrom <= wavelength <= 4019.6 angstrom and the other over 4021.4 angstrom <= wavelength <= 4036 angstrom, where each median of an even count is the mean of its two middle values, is -28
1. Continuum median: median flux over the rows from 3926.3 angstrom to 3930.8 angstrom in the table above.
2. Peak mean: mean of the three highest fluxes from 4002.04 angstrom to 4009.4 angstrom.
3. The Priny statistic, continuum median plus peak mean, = 57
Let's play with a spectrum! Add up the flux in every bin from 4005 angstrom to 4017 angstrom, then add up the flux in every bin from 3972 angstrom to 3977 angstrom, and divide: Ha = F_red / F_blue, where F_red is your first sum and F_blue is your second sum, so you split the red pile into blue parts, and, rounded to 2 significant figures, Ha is 4.2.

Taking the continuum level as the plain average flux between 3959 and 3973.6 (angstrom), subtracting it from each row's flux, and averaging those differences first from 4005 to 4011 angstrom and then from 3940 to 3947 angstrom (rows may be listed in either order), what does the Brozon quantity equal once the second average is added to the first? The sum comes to 33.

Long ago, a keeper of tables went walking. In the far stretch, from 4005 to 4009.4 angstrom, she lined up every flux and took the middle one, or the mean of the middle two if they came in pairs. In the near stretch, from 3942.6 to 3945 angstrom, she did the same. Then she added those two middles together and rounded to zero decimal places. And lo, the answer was 54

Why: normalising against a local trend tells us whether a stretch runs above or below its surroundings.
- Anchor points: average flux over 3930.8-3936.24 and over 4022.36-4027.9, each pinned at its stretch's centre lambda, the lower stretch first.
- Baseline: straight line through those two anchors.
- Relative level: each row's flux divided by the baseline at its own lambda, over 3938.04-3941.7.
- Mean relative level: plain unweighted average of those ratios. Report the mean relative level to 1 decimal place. 1.7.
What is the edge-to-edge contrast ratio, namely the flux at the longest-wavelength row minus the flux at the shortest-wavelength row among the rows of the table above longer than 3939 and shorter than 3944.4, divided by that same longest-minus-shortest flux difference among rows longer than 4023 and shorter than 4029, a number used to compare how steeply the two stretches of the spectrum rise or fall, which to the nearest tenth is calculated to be -1.6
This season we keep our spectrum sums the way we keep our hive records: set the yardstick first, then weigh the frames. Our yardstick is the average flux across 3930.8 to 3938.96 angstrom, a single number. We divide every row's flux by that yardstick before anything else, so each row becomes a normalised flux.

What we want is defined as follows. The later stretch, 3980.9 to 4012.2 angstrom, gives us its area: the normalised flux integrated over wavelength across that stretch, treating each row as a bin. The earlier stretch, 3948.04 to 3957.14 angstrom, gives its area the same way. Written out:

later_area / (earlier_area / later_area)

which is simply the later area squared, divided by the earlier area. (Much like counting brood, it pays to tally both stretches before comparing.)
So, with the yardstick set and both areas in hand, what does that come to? 670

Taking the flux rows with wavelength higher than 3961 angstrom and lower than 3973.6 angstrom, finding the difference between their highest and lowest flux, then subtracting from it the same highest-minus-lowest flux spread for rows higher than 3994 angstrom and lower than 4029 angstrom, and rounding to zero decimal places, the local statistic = -3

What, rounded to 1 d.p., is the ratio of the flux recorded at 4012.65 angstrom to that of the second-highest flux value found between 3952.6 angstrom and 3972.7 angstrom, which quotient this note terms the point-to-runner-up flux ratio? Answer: 1.6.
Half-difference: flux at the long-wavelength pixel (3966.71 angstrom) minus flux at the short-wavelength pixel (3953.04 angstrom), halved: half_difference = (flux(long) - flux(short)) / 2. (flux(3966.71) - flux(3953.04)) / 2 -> -10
